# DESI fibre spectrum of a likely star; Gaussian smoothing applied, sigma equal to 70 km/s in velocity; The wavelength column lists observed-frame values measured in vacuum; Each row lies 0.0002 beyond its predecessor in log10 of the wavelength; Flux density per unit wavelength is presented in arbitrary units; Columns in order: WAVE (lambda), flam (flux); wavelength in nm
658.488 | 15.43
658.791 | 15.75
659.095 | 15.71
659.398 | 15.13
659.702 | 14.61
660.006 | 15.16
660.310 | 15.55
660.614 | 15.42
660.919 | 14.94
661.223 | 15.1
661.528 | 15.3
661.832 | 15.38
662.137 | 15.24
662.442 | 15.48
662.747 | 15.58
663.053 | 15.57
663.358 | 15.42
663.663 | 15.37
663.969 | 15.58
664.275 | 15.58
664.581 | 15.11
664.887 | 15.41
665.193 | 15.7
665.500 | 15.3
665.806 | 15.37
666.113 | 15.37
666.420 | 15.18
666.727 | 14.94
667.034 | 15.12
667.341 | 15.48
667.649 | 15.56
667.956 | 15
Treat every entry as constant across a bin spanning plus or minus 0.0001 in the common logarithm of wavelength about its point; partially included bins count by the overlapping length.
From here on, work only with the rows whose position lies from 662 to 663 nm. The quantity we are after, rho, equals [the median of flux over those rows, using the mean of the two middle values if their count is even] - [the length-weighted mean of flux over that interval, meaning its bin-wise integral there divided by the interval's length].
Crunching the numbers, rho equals 0.039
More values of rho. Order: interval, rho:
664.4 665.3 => 0.007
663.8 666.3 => -0.030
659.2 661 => -0.010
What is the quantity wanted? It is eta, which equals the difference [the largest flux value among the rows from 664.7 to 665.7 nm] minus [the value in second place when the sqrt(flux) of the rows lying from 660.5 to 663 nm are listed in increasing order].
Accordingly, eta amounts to 11.8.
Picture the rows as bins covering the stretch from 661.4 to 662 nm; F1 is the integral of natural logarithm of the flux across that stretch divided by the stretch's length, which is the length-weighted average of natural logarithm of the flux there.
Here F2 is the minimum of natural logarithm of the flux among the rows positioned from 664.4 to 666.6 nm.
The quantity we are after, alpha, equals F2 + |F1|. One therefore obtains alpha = 5.448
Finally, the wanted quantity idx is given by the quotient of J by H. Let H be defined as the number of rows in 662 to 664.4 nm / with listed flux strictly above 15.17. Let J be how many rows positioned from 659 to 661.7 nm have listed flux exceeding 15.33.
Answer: 0.4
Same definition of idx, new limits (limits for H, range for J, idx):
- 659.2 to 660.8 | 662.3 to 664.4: 3.5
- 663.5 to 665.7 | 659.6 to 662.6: 0.7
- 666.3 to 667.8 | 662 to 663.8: 1.7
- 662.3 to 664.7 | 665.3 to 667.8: 0.6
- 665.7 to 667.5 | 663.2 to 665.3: 1.5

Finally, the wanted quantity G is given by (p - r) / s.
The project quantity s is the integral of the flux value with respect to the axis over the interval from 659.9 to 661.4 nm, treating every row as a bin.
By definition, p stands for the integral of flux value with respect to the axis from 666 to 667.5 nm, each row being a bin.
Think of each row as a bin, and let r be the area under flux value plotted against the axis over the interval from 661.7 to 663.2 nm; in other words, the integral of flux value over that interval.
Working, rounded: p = 22.8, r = 23.2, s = 22.8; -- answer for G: -0.015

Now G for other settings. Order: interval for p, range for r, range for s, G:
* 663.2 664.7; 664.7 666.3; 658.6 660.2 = -0.063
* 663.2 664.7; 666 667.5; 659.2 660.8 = 0.013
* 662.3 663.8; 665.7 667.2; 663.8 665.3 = 0.019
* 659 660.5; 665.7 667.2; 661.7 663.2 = 0.002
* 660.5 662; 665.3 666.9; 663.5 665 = -0.067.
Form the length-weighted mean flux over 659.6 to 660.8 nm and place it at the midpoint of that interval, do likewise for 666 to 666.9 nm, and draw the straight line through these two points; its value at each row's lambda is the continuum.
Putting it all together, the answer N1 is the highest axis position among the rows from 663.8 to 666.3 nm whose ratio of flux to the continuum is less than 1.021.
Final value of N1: 666.113 nm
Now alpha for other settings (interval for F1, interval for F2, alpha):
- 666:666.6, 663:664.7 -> 5.439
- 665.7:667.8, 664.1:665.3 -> 5.441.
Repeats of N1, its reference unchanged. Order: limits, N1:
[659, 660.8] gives 660.614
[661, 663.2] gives 662.442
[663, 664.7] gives 664.581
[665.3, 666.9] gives 666.727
